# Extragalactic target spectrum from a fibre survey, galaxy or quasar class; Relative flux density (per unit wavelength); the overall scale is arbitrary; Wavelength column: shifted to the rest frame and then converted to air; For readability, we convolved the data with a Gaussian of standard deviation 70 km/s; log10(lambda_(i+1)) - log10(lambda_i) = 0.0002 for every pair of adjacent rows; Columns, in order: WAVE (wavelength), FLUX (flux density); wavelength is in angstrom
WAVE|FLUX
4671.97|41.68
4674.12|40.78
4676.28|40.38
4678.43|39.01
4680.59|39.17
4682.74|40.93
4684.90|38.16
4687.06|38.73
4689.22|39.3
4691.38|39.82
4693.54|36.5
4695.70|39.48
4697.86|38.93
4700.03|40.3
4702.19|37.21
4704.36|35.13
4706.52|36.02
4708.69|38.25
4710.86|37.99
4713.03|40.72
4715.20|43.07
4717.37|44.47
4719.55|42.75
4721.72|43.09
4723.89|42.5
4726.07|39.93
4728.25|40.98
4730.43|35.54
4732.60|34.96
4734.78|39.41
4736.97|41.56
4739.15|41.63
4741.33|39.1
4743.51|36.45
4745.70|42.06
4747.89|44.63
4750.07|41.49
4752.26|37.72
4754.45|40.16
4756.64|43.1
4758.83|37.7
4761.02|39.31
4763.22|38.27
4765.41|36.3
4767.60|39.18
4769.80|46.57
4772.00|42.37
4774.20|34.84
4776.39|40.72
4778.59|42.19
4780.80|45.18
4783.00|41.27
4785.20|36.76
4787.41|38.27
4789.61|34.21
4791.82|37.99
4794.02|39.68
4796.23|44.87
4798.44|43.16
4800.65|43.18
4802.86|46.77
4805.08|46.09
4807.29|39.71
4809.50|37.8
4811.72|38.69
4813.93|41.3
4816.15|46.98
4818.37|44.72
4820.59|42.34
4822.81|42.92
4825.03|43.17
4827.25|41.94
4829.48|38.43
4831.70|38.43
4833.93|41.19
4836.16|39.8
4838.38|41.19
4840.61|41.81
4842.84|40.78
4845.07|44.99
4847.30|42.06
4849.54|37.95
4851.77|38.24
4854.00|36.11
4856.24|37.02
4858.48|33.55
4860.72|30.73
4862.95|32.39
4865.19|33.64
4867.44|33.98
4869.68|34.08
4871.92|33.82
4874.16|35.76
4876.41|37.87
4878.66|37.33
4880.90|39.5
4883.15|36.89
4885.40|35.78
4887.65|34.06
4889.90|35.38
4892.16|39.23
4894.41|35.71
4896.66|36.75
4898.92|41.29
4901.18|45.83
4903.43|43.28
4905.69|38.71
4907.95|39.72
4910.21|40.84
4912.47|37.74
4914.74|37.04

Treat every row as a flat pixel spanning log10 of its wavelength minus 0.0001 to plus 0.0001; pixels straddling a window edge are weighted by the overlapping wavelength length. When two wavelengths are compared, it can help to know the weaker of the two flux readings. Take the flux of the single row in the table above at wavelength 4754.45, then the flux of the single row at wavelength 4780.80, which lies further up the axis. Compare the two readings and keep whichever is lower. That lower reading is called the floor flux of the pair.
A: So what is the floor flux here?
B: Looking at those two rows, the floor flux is 40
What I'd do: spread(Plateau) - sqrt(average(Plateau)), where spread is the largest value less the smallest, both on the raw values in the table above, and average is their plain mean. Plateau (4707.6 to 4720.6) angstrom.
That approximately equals 0.1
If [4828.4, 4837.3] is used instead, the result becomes -3.5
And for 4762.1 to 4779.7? 5.4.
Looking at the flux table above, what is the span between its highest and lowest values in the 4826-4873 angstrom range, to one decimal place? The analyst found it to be 14.3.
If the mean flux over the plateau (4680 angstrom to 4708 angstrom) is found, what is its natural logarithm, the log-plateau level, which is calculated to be 3.649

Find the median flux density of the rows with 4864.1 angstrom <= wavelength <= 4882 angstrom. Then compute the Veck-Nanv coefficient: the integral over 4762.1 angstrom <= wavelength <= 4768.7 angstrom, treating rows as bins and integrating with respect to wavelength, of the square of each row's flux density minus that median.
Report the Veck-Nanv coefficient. 69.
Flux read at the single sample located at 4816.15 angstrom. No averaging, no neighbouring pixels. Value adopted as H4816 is 46.98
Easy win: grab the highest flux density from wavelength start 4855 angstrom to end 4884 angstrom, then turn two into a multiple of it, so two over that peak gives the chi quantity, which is 0.0506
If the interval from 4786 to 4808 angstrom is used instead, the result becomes 0.0428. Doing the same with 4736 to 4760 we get 0.0448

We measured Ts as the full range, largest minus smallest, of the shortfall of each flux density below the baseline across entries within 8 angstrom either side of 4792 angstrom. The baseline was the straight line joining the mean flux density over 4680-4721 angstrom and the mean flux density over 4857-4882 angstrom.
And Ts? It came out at 11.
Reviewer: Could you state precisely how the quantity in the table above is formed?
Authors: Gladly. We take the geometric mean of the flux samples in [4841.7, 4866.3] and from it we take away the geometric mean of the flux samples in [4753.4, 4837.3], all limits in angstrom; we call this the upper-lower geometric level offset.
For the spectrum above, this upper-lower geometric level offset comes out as -4.0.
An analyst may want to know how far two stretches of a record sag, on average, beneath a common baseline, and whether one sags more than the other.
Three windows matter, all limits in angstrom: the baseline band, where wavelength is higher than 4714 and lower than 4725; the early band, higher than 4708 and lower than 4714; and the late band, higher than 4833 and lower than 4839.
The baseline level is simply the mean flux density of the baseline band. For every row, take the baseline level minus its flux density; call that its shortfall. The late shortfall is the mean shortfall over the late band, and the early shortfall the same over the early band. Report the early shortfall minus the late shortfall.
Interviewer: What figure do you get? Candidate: 1.7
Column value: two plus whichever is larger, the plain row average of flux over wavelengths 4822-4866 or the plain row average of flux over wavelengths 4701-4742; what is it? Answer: 41.7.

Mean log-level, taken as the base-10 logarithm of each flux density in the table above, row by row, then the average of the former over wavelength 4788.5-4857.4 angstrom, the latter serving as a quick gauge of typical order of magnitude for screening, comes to 1.61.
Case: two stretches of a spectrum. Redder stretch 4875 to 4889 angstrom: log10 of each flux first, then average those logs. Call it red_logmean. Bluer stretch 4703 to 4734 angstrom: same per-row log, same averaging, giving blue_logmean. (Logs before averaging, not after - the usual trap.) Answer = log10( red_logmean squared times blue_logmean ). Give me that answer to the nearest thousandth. 0.593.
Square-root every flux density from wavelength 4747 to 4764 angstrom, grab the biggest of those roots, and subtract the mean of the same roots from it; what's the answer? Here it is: 0.34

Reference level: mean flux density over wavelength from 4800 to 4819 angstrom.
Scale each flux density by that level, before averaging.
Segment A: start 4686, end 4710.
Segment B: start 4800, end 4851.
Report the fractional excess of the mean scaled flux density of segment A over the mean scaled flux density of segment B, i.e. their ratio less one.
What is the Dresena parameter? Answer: -0.09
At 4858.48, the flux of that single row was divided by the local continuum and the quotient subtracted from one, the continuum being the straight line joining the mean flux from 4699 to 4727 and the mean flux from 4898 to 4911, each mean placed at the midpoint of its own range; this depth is 0.19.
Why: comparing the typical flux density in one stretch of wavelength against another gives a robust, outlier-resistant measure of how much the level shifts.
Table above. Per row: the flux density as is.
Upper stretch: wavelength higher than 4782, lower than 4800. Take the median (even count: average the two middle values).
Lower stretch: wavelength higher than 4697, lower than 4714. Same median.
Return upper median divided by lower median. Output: 1.02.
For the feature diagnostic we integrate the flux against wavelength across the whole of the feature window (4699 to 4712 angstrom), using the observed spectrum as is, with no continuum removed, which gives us 487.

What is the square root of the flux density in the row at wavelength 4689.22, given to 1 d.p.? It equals 6.3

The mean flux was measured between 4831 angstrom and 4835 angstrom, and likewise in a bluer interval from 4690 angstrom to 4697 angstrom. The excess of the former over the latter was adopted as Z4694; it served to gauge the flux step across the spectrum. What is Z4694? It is 1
